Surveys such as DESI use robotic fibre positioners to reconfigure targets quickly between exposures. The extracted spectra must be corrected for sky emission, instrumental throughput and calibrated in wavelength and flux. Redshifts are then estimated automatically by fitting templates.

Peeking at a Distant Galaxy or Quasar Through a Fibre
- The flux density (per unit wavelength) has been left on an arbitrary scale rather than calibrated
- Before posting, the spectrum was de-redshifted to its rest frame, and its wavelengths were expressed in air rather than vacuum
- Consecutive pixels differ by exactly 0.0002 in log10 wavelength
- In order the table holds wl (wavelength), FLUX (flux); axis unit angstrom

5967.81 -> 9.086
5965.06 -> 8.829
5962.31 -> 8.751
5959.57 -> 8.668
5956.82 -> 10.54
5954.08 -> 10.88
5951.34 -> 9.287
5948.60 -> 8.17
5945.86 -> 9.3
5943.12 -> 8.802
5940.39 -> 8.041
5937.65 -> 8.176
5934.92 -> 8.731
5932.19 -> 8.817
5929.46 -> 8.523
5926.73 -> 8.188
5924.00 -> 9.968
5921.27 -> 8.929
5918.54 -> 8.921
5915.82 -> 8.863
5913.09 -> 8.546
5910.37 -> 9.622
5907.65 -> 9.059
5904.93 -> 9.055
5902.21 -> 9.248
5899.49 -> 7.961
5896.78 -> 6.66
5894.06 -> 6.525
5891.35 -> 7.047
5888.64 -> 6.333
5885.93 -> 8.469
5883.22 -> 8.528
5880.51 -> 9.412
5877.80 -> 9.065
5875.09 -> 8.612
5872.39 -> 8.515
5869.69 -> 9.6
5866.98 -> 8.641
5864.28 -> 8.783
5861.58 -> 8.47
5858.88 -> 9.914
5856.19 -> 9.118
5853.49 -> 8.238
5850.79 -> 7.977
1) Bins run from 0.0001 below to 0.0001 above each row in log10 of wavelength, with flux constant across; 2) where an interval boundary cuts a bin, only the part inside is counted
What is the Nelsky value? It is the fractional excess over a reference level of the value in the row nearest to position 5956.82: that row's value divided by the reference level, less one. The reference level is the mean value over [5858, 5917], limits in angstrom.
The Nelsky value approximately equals 0.24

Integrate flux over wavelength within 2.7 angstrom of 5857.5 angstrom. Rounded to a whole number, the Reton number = 51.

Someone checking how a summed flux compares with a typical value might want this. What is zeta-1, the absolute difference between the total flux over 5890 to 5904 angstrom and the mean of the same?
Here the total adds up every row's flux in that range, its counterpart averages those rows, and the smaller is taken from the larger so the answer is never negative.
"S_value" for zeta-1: 30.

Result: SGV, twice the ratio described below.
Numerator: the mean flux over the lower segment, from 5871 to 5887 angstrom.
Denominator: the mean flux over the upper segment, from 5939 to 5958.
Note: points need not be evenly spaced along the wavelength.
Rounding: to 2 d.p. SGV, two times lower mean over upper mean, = 1.89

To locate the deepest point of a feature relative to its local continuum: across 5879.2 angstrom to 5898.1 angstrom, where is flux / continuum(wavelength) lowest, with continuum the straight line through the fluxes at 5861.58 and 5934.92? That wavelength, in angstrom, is 5888.64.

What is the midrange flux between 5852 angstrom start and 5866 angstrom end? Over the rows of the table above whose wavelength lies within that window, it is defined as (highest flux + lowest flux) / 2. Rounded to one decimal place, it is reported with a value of 9.1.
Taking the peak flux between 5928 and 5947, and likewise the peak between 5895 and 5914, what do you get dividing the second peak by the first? 1.03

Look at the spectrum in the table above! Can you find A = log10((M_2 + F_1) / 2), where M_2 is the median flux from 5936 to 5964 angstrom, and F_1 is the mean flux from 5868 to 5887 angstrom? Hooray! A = 0.946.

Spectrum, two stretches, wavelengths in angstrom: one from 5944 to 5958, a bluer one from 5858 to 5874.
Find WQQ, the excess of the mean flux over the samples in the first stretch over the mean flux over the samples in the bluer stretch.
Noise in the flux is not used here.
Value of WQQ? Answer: 0.6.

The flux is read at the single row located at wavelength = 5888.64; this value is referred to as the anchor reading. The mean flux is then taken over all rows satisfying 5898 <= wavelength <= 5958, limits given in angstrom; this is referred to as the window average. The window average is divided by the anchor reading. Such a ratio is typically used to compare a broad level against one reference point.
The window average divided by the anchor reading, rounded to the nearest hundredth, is 1.42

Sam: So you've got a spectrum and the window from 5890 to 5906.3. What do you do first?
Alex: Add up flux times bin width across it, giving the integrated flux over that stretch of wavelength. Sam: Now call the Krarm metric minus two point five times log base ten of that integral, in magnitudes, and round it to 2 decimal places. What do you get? -5.25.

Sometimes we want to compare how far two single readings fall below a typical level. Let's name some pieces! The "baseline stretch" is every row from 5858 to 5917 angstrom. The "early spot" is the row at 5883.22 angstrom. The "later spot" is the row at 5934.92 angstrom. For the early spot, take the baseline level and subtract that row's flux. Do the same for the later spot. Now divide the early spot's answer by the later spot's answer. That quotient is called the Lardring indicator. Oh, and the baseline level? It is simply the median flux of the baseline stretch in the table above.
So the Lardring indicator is -0.9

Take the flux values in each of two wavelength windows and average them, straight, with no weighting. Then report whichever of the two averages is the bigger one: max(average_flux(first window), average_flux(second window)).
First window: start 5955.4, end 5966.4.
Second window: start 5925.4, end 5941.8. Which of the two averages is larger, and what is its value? 9.2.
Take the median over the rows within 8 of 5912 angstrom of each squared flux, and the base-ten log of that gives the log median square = 1.91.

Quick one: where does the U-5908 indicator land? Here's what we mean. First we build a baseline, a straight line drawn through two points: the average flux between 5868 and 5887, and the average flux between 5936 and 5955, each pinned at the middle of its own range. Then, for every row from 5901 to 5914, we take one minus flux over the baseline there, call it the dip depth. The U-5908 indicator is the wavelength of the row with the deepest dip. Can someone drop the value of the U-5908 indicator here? 5913.09 angstrom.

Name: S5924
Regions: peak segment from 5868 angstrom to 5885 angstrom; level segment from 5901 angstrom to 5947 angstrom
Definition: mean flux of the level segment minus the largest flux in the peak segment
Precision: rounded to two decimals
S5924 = -0.73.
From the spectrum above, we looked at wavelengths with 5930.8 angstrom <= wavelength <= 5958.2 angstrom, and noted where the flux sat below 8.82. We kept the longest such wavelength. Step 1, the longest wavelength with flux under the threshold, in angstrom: 5948.60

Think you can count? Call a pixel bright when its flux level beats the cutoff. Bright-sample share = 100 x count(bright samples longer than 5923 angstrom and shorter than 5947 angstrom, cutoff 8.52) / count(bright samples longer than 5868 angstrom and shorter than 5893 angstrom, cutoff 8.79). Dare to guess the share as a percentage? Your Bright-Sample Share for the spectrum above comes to 200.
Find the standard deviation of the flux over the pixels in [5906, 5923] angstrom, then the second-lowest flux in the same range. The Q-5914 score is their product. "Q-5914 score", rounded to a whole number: 3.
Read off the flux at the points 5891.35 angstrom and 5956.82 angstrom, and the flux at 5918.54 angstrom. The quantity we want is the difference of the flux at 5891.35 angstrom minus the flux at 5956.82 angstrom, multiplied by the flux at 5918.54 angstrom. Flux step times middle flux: -31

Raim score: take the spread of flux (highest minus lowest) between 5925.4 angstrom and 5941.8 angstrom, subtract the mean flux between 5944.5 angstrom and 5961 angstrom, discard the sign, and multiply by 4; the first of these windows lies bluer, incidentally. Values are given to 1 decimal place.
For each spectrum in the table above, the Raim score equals 34.8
